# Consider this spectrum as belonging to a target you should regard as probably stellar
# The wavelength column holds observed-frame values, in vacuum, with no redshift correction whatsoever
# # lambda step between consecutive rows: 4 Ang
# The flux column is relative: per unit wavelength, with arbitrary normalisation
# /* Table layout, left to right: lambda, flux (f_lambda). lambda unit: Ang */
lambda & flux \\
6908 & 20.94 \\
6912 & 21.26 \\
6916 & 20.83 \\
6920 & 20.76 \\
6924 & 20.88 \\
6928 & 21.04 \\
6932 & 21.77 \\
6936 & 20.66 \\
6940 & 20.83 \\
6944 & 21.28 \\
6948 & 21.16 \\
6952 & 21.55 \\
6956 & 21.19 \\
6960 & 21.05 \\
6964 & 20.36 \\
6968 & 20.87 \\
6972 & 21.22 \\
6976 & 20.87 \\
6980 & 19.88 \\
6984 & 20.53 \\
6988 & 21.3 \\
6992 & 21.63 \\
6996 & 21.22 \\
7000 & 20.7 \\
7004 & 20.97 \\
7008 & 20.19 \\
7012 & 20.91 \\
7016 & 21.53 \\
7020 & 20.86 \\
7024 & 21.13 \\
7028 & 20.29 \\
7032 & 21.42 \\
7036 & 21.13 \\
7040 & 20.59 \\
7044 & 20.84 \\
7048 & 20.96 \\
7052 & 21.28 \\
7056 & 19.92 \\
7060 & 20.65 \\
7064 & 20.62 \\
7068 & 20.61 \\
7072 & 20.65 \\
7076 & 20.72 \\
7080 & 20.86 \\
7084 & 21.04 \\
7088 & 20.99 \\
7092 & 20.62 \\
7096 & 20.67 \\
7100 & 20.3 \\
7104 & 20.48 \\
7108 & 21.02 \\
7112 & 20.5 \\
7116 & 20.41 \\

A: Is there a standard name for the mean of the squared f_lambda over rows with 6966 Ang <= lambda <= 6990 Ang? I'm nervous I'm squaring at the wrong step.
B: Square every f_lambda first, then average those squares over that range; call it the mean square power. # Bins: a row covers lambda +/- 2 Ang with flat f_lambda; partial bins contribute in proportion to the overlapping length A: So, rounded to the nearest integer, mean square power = 432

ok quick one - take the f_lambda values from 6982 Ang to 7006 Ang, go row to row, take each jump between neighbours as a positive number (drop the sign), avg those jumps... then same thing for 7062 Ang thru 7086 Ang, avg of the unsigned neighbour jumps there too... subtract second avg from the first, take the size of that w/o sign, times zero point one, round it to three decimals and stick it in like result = 0.037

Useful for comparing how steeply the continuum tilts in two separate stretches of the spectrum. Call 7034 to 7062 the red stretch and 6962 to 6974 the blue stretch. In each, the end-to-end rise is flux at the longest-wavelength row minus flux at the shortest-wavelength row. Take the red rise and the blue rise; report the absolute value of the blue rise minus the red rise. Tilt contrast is 1.34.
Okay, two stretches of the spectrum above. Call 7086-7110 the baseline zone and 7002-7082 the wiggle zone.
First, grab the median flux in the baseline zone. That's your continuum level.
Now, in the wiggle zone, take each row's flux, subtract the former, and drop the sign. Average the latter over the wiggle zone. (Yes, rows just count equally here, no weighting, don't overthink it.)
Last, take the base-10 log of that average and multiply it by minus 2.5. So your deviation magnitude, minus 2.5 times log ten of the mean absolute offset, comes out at 1.2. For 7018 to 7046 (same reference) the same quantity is 1.1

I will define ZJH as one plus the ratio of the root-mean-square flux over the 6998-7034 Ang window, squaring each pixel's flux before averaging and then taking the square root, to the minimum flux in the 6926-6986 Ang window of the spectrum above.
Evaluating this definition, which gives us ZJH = 2.05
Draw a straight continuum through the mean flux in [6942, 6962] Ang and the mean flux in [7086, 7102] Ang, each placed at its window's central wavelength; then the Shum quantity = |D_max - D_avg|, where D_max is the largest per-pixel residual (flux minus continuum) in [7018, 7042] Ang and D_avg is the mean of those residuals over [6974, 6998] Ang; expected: 0.71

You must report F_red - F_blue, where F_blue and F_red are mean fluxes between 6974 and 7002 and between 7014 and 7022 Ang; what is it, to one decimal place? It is 0.3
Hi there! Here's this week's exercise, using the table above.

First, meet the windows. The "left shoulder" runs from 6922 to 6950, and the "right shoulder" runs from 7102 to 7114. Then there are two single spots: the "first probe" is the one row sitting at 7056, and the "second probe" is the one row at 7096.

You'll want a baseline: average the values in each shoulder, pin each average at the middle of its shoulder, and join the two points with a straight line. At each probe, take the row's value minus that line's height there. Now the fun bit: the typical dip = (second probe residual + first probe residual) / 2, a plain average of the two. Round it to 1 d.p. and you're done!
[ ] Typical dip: -0.5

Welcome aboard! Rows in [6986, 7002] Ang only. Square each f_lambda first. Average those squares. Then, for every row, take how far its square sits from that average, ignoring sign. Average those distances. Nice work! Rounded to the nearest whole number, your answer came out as 11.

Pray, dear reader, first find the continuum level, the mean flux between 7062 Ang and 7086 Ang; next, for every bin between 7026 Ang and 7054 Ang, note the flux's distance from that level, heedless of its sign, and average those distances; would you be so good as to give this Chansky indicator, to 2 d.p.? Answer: 0.36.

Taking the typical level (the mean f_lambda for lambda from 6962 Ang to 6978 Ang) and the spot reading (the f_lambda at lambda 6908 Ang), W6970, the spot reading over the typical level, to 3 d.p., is 1.005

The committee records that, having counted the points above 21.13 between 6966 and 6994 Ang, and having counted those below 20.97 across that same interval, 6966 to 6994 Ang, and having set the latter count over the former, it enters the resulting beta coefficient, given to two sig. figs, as 1.3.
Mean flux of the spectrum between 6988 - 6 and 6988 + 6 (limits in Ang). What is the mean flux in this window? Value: 21.15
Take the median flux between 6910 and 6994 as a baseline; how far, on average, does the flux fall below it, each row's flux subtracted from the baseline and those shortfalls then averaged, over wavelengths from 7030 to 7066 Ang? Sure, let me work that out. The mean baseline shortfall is 0.22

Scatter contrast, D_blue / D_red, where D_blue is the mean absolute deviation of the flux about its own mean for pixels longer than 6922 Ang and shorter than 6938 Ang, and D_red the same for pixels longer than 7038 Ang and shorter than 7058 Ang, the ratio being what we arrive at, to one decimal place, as 0.9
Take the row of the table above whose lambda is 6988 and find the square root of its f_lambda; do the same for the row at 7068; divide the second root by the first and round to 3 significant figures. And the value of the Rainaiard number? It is 0.984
